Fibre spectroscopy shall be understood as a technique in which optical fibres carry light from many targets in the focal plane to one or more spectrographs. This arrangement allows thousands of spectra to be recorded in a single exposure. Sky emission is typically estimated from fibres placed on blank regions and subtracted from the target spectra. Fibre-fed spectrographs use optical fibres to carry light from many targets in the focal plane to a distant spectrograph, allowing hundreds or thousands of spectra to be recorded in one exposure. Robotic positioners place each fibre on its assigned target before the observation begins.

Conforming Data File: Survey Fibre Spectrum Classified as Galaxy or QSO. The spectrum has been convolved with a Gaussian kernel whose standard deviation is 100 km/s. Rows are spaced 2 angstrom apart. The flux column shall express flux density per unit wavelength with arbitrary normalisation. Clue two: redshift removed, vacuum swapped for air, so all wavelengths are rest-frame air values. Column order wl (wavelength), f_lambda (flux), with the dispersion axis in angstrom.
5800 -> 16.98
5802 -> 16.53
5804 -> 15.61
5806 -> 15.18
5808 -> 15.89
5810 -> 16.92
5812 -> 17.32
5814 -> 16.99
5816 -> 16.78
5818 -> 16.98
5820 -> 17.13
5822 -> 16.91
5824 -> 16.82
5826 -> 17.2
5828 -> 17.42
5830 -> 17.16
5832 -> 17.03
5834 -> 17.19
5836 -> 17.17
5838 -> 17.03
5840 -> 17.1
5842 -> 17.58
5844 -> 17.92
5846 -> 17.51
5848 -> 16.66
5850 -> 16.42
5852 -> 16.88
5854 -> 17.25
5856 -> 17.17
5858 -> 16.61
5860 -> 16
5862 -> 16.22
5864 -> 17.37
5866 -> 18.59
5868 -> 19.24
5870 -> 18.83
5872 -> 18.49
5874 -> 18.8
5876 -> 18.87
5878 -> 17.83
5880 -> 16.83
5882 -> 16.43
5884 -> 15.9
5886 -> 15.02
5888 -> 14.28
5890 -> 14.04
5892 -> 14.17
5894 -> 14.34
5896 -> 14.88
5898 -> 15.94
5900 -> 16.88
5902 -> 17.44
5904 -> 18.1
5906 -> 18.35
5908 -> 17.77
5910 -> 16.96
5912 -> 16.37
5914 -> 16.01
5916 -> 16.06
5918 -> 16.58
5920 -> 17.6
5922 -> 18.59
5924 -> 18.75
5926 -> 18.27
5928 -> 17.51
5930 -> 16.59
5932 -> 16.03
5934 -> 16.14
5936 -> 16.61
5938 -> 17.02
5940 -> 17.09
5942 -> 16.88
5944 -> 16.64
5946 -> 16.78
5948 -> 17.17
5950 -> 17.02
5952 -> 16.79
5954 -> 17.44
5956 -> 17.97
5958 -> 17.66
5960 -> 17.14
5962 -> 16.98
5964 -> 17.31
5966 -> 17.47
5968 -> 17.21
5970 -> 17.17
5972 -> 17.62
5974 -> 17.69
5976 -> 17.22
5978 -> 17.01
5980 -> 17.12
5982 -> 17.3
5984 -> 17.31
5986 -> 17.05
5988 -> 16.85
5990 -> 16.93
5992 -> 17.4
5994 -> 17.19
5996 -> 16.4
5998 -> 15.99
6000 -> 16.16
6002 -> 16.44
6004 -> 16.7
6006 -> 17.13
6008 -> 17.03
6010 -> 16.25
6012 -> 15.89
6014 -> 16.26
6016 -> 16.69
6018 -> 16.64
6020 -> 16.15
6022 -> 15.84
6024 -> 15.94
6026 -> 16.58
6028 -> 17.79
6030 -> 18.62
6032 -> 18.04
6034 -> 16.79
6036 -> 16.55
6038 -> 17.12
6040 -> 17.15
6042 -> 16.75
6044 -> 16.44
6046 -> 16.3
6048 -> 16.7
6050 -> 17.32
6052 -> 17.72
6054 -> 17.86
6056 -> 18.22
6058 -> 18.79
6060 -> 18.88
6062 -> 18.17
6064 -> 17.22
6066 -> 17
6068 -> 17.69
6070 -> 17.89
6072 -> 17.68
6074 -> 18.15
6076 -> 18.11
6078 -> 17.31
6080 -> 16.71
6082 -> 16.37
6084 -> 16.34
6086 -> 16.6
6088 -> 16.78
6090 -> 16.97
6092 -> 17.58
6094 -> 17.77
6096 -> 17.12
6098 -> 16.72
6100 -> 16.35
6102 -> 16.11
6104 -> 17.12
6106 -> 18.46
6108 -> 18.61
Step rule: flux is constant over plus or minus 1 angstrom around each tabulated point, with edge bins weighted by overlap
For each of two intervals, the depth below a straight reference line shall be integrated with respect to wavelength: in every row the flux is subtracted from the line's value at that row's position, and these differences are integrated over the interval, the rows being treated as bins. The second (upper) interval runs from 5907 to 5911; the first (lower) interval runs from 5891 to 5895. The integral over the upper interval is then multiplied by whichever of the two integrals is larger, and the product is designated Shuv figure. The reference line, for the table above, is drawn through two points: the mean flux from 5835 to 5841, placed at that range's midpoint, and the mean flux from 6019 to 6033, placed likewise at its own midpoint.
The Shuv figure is -13.7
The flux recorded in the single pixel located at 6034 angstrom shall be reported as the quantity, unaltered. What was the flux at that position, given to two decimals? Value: 16.79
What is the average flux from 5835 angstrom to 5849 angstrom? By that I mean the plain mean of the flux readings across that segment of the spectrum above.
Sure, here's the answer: 17.3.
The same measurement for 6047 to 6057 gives 17.6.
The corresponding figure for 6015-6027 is 16.3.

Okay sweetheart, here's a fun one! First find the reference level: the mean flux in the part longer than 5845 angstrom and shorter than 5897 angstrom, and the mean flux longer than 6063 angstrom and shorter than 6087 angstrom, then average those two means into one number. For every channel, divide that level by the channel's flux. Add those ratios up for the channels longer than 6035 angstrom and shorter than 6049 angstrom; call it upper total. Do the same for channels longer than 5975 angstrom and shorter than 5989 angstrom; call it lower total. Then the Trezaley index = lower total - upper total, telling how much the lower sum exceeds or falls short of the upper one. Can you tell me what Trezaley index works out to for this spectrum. -0.17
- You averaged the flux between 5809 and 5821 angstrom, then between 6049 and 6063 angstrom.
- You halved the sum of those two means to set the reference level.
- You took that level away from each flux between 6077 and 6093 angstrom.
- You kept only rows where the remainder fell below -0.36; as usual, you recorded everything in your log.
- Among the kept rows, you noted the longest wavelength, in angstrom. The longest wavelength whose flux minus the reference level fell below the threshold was 6090 angstrom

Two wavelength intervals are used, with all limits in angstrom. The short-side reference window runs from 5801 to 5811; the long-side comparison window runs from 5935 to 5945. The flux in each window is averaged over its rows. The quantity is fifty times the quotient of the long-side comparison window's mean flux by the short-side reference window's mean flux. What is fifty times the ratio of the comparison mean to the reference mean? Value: 52.6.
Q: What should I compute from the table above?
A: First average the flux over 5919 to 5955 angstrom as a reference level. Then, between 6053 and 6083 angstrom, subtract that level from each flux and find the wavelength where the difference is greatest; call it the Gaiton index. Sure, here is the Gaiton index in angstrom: 6060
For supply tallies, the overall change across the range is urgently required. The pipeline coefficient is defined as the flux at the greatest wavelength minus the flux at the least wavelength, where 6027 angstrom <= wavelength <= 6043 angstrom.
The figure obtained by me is -1.04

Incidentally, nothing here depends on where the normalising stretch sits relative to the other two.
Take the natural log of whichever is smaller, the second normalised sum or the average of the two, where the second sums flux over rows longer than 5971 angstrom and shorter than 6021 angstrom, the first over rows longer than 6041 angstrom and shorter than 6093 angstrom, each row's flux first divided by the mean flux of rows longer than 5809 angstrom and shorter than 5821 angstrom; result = 3.21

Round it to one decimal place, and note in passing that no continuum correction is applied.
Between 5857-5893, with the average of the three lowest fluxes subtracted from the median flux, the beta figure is 2.6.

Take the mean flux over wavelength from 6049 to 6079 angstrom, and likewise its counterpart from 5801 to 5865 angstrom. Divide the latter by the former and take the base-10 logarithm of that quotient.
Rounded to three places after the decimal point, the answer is -0.025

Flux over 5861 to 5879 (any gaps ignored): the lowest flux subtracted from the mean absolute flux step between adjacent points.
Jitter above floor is -15.6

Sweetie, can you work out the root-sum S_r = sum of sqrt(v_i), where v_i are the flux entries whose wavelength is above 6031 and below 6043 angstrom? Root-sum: 24.8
